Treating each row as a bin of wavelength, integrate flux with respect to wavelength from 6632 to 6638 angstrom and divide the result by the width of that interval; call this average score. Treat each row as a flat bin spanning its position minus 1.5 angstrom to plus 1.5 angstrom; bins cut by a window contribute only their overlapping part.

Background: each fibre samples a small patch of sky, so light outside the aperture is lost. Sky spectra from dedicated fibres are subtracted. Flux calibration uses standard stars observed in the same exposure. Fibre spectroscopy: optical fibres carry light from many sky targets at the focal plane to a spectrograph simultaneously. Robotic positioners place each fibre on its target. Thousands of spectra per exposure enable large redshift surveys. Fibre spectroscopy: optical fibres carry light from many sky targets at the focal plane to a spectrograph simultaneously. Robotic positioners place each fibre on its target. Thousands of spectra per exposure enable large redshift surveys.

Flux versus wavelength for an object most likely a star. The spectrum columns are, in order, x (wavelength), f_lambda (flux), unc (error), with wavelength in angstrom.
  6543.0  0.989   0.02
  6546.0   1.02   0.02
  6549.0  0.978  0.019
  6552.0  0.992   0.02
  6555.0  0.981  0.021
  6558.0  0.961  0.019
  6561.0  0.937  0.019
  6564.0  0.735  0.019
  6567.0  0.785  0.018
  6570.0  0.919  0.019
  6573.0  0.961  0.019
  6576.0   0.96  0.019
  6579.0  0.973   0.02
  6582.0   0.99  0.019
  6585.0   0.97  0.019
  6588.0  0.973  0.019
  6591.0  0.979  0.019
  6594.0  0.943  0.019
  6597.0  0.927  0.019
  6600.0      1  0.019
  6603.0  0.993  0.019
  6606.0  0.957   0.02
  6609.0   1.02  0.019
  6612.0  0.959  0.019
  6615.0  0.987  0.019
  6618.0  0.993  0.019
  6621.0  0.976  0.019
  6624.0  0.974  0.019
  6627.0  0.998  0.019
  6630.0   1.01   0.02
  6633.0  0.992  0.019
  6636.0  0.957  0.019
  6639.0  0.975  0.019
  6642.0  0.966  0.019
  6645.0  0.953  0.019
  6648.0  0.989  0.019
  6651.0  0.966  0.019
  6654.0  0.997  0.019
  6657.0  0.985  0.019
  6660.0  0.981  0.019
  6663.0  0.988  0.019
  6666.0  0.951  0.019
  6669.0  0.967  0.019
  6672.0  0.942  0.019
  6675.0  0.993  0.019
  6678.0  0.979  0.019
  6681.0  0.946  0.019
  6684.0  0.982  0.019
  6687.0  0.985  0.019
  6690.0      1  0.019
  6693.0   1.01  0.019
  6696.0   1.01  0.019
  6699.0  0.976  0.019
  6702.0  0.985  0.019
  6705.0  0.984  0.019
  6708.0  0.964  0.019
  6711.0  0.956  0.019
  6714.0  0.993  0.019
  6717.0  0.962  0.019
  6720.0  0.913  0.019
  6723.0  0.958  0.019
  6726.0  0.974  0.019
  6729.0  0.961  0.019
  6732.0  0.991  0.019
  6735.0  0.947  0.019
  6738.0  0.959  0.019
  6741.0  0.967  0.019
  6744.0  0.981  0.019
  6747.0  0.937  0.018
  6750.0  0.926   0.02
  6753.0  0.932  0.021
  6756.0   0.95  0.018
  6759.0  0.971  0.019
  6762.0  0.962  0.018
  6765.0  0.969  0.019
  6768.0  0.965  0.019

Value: 0.97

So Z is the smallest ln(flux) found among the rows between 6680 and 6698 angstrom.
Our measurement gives -0.056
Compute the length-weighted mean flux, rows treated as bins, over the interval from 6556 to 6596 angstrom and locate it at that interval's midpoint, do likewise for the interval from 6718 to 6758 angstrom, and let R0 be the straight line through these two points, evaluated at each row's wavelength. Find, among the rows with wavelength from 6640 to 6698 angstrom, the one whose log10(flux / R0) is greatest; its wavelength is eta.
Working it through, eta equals 6693.0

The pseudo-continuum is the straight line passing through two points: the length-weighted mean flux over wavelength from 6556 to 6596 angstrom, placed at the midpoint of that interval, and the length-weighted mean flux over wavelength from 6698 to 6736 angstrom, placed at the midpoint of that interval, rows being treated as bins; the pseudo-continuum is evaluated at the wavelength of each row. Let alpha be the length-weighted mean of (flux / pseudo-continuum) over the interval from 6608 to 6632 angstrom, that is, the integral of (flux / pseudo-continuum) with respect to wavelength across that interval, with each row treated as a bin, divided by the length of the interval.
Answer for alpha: 1.05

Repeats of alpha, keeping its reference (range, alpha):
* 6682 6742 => 1.01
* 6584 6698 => 1.03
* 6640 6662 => 1.03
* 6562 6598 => 0.99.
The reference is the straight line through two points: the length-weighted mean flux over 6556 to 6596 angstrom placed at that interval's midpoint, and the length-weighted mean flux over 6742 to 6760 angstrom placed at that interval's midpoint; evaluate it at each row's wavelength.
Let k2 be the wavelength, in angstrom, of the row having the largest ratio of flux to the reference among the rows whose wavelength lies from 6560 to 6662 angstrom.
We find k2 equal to 6609.0 angstrom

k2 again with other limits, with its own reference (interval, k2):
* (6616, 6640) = 6630.0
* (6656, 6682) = 6675.0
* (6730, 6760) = 6732.0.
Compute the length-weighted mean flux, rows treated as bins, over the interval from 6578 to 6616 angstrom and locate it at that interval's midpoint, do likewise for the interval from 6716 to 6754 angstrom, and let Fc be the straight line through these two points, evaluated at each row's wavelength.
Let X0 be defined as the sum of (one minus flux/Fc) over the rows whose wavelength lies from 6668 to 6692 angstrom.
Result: -0.096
